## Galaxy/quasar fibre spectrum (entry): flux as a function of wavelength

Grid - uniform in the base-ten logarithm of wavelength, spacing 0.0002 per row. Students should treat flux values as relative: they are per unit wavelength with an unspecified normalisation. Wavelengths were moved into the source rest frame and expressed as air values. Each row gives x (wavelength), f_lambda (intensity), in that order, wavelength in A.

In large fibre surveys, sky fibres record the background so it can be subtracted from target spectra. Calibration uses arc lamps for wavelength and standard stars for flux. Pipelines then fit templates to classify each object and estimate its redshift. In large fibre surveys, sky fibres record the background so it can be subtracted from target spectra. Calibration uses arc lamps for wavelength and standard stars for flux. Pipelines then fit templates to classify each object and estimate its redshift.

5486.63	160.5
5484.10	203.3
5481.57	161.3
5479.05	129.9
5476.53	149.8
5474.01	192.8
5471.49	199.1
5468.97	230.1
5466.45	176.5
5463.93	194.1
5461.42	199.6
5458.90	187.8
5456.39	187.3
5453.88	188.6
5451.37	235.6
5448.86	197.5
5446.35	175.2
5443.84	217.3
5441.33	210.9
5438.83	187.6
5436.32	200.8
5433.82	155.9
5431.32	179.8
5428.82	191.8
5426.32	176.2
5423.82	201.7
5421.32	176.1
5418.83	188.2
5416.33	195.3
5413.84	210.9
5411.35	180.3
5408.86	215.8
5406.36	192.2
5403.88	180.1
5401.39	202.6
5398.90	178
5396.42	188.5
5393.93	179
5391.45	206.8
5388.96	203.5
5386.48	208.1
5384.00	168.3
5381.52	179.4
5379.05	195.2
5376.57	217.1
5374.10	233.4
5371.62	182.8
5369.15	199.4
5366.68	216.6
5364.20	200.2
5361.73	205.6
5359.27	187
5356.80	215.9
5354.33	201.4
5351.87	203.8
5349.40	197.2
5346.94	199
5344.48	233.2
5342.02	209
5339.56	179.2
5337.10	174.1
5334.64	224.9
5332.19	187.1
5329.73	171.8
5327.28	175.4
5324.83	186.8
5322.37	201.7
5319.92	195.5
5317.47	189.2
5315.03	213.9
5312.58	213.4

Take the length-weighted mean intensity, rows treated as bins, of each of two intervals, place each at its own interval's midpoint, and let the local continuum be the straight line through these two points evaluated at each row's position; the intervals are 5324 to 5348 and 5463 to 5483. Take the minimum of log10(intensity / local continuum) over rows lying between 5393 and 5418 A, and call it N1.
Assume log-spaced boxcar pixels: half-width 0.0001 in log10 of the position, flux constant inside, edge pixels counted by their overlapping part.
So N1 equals -0.02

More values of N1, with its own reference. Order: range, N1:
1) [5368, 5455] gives -0.07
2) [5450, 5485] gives -0.14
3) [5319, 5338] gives -0.05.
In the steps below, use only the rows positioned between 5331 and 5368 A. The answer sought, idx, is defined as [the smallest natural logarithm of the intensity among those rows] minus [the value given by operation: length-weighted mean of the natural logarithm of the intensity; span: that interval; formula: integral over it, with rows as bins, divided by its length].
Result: -0.15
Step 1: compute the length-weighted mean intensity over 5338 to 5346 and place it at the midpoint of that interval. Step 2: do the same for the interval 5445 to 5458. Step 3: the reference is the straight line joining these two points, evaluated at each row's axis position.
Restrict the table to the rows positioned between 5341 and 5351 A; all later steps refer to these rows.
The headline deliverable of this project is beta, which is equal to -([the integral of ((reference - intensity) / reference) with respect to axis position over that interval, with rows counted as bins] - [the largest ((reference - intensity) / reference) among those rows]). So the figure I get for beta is 0.24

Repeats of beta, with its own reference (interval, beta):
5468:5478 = 0.00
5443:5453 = 0.53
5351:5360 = 0.01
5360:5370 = 0.07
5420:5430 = -0.51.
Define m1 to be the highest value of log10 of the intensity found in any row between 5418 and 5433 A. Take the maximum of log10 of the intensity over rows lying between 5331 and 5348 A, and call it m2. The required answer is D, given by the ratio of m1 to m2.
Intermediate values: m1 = 2.305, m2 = 2.37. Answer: 0.97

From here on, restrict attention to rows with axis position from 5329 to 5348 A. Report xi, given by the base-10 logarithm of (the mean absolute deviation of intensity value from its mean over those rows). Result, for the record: 1.28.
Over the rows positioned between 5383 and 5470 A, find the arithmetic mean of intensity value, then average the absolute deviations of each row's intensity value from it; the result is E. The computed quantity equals 13.5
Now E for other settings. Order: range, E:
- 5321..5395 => 14.1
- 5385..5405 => 11.9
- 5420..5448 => 14.6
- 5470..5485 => 25.7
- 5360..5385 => 14.8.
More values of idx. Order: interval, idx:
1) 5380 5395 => -0.12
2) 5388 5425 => -0.09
